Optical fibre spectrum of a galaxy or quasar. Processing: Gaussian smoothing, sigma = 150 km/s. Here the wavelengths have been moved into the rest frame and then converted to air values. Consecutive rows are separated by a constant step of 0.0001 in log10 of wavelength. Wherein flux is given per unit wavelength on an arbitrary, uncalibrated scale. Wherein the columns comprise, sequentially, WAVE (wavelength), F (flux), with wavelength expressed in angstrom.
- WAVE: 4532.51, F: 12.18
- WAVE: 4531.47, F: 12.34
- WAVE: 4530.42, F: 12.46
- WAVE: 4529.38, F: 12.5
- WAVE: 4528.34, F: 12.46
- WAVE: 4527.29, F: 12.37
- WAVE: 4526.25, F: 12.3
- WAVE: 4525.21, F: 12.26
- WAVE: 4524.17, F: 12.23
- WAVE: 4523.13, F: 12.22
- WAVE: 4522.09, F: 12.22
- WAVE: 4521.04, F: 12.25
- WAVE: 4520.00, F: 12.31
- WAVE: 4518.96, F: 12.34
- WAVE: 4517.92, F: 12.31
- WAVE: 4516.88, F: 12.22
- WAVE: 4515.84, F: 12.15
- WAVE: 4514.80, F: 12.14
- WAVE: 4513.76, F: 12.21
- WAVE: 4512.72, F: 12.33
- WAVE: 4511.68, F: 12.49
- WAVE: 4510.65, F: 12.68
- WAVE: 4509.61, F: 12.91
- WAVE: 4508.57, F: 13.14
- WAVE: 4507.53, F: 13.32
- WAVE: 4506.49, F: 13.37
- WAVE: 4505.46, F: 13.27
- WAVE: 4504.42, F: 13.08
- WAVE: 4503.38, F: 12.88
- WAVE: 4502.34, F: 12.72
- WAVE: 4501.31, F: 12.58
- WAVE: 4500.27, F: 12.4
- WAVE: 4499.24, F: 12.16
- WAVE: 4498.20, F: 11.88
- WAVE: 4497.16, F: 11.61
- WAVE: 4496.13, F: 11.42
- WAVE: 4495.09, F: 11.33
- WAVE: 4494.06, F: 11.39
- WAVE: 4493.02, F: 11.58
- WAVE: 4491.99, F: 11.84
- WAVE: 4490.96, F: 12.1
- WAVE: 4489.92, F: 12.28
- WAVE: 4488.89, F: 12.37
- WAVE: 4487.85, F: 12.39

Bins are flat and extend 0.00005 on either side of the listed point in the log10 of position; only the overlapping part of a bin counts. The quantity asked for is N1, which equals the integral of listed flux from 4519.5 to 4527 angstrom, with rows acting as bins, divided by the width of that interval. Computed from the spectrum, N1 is 12.3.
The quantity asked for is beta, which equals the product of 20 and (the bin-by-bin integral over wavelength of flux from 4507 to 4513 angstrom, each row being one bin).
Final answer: 1540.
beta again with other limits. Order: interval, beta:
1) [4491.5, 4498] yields 1501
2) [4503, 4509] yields 1581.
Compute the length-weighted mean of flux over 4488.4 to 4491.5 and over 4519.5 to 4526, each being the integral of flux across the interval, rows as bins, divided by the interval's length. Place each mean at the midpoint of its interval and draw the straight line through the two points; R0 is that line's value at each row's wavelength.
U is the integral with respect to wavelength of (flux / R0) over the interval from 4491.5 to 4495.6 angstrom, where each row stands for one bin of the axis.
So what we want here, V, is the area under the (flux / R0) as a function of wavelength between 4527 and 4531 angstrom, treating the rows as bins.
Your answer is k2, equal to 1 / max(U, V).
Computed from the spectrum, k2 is 0.246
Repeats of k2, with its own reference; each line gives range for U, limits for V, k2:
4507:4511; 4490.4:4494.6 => 0.236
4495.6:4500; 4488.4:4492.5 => 0.236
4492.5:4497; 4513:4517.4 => 0.228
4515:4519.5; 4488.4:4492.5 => 0.222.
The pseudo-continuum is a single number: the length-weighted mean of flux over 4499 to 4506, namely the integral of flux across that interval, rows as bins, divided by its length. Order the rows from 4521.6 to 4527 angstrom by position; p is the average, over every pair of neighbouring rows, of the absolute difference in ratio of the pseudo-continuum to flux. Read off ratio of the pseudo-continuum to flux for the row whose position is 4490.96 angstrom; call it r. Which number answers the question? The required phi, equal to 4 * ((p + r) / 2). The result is 2.11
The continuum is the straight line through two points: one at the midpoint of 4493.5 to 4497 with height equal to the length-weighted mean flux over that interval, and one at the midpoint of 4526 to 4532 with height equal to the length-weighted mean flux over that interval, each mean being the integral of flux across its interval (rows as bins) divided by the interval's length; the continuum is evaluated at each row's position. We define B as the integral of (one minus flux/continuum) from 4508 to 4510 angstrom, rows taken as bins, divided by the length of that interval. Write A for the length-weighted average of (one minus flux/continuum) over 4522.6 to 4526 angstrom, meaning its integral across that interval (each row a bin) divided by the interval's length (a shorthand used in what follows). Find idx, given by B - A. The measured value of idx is -0.106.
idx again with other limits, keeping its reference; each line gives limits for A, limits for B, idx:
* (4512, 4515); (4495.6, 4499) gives 0.007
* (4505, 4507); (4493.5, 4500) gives 0.119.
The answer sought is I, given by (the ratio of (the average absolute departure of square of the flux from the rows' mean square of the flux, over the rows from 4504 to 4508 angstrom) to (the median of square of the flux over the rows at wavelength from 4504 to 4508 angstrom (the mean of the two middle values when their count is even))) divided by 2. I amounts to 0.0067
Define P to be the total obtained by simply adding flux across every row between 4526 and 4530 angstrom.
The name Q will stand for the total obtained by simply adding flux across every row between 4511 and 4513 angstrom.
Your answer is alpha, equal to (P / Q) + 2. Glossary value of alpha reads 4.0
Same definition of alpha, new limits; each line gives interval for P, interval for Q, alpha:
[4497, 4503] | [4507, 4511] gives 3.4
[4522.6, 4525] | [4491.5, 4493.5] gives 3.0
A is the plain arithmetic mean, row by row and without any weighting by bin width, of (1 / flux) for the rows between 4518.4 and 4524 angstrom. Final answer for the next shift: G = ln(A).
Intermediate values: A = 0.0815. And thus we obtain -2.51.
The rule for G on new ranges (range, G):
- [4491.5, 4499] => -2.45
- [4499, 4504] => -2.53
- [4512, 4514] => -2.51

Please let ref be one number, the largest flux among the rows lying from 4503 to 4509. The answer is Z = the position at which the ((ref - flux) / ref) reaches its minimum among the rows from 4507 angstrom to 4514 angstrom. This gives 4507.53 angstrom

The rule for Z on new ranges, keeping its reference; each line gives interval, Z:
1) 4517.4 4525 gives 4518.96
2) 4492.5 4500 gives 4499.24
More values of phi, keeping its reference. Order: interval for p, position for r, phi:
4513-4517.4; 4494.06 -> 2.25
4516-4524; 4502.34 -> 2.01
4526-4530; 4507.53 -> 1.93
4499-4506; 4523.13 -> 2.12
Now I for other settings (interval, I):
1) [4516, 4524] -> 0.0037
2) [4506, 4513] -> 0.0259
